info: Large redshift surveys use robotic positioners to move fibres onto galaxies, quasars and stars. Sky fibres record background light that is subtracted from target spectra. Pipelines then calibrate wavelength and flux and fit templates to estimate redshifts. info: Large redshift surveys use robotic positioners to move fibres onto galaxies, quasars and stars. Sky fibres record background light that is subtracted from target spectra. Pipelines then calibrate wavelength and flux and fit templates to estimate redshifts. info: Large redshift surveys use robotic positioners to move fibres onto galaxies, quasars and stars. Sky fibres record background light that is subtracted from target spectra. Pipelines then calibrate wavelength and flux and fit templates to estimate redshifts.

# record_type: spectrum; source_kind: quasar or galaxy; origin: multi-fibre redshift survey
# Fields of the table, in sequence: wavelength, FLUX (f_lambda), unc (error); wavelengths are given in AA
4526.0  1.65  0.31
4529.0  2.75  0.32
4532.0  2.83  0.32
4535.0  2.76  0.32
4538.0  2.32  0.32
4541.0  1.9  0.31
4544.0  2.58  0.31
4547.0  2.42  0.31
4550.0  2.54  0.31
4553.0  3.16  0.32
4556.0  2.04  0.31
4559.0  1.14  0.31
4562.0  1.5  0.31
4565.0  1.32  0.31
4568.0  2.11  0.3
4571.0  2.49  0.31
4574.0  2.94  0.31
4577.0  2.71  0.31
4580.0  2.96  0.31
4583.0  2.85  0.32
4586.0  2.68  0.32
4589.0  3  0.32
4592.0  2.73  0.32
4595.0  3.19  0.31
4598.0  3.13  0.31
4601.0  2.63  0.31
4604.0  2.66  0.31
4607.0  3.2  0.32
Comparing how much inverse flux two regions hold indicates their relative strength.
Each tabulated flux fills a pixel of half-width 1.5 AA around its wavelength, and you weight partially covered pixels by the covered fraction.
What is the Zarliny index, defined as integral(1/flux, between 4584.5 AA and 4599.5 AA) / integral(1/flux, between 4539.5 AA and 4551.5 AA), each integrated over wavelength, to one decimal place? 1.0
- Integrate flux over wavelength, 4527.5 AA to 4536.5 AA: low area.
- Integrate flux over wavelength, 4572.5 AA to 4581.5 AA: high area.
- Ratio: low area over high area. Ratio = 0.97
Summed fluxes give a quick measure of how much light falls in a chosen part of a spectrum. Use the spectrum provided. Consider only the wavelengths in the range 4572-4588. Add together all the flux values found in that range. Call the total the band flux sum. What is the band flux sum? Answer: 14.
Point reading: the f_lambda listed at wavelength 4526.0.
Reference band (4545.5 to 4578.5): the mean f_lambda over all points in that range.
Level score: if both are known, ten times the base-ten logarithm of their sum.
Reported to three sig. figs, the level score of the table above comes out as 5.87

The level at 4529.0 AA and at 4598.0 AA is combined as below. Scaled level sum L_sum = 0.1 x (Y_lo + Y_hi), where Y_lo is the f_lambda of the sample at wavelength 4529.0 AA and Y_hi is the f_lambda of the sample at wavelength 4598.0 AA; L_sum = 0.59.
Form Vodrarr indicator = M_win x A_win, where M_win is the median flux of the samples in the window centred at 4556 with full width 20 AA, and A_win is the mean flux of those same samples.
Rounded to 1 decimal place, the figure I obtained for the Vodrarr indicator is 4.1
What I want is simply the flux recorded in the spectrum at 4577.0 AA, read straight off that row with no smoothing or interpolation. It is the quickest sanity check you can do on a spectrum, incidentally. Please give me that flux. 2.71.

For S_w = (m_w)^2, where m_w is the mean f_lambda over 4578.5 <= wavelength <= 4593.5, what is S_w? 8.1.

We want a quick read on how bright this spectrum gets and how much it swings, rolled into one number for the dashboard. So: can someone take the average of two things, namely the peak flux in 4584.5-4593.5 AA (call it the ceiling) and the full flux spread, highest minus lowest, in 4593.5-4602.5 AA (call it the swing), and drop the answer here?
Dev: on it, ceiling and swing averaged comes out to 1.78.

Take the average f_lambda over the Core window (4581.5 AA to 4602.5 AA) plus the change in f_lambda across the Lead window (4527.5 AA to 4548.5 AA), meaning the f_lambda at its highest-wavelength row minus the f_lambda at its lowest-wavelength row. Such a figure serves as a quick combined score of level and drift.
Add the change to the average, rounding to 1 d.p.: 2.6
